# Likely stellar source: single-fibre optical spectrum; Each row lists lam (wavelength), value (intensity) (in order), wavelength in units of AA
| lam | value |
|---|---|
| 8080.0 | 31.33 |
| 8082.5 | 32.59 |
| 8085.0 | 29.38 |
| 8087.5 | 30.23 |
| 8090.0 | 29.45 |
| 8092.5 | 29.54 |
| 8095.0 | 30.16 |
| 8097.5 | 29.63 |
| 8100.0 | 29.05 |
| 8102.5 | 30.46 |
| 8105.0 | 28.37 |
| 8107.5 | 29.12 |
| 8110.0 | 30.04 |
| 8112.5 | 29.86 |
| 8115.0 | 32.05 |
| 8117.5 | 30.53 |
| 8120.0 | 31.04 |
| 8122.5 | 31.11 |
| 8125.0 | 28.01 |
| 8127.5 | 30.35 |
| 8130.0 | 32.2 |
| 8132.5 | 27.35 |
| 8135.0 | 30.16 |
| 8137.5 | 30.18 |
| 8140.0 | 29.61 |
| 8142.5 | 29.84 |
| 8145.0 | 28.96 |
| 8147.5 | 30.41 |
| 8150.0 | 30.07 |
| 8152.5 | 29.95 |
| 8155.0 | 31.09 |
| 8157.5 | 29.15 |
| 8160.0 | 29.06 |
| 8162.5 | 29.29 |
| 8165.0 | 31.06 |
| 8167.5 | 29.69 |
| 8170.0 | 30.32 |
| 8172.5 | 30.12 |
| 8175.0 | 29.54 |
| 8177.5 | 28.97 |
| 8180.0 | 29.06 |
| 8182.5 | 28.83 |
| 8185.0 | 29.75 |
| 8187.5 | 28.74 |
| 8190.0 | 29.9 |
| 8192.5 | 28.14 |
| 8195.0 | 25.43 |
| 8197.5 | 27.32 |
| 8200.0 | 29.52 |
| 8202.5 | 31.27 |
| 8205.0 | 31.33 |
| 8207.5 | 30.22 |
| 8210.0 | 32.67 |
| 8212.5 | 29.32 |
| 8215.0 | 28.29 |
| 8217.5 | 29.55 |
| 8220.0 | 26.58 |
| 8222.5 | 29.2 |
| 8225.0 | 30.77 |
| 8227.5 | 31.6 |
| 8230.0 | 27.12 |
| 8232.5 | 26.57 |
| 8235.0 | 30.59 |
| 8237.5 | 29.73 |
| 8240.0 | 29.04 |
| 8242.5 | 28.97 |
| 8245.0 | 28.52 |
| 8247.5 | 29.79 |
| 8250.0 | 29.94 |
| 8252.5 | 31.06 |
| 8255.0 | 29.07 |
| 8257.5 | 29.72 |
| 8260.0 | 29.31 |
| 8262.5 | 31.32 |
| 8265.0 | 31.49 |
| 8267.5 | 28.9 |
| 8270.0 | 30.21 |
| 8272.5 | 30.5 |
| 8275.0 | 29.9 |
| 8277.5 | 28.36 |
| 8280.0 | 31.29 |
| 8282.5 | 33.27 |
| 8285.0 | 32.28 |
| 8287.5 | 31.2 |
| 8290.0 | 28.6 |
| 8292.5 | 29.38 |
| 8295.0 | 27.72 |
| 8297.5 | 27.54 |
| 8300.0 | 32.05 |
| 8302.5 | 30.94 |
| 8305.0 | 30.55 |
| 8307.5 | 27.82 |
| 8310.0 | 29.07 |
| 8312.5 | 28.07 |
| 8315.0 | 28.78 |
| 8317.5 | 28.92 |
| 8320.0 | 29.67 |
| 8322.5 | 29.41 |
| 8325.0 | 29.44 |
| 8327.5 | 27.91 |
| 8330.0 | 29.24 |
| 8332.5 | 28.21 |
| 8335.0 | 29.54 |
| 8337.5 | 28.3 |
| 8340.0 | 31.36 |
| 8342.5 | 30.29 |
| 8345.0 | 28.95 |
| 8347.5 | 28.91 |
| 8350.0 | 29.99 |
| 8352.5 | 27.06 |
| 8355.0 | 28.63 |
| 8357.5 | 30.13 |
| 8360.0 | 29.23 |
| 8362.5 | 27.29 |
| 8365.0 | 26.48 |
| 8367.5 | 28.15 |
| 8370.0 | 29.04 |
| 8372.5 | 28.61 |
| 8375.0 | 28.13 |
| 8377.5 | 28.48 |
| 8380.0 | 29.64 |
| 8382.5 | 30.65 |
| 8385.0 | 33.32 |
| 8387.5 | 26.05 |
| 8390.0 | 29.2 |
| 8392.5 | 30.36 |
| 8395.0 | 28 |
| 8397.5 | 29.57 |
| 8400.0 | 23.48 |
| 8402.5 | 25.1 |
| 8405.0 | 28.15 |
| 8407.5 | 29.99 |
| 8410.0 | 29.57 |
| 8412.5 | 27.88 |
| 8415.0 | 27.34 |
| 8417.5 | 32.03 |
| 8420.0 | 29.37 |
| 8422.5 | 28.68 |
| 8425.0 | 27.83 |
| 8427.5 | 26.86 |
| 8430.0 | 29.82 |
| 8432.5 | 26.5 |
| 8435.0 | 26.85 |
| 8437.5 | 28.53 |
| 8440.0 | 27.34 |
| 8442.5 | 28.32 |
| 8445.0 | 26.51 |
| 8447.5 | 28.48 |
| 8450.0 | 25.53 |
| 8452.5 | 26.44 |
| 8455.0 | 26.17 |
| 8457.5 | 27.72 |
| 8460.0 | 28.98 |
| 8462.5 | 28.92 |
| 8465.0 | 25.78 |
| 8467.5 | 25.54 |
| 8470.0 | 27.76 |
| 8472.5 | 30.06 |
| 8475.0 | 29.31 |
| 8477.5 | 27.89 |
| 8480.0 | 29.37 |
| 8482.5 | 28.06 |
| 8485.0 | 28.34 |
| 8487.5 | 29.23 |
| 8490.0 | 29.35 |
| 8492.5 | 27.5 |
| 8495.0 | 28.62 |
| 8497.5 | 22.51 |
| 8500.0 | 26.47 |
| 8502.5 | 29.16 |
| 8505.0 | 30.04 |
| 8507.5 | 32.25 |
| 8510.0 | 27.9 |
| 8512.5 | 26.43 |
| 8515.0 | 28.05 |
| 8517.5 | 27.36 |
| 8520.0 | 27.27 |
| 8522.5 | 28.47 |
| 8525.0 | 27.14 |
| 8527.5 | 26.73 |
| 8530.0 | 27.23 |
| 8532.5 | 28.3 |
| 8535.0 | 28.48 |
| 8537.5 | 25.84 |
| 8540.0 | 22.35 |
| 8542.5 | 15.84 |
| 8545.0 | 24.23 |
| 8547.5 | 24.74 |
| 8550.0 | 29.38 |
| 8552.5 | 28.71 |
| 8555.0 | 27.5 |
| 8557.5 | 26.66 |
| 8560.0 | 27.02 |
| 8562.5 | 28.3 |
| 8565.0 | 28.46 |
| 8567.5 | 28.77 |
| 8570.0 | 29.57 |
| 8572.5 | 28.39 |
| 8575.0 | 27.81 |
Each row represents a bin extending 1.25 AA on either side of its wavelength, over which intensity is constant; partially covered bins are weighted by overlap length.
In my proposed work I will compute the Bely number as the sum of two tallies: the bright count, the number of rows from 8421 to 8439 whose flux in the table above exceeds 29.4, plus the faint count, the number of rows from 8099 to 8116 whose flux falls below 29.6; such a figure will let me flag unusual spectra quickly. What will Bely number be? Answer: 4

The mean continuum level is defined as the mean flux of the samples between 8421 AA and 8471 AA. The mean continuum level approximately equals 27.4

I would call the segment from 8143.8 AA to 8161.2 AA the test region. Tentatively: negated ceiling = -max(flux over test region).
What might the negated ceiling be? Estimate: -31.1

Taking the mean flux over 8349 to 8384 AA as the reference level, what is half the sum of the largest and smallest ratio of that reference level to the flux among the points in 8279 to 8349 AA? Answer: 0.952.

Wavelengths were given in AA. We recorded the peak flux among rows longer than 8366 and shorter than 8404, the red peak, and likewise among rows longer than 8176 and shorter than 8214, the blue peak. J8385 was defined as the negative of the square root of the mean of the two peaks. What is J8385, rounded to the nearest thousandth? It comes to -5.744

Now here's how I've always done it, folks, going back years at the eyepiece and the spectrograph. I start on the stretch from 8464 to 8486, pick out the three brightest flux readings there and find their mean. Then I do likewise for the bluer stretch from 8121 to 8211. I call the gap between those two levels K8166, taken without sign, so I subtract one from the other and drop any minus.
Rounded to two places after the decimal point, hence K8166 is 2.49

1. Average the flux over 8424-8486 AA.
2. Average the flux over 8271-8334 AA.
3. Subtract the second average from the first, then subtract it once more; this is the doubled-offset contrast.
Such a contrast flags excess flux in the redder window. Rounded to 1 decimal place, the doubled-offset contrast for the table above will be -31.5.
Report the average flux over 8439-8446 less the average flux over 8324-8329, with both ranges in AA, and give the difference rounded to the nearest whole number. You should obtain -1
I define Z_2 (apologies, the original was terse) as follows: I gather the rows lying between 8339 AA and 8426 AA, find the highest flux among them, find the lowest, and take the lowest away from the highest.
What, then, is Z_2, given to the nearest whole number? 10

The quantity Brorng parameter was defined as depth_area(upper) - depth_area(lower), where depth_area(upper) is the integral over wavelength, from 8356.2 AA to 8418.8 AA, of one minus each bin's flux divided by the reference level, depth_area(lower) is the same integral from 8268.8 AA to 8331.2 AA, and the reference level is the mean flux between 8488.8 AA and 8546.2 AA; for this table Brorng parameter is 2.4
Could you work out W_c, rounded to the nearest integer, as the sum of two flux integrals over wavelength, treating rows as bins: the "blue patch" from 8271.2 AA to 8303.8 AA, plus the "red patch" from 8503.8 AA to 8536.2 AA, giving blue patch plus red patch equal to 1897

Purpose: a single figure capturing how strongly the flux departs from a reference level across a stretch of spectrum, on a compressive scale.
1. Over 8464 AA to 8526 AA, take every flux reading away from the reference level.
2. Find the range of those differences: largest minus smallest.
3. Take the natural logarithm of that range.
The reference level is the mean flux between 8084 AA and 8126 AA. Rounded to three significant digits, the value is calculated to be 2.28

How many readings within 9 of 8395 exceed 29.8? 1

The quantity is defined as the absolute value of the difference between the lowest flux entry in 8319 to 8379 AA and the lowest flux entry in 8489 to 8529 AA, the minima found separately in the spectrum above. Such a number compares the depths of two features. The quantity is 4.0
